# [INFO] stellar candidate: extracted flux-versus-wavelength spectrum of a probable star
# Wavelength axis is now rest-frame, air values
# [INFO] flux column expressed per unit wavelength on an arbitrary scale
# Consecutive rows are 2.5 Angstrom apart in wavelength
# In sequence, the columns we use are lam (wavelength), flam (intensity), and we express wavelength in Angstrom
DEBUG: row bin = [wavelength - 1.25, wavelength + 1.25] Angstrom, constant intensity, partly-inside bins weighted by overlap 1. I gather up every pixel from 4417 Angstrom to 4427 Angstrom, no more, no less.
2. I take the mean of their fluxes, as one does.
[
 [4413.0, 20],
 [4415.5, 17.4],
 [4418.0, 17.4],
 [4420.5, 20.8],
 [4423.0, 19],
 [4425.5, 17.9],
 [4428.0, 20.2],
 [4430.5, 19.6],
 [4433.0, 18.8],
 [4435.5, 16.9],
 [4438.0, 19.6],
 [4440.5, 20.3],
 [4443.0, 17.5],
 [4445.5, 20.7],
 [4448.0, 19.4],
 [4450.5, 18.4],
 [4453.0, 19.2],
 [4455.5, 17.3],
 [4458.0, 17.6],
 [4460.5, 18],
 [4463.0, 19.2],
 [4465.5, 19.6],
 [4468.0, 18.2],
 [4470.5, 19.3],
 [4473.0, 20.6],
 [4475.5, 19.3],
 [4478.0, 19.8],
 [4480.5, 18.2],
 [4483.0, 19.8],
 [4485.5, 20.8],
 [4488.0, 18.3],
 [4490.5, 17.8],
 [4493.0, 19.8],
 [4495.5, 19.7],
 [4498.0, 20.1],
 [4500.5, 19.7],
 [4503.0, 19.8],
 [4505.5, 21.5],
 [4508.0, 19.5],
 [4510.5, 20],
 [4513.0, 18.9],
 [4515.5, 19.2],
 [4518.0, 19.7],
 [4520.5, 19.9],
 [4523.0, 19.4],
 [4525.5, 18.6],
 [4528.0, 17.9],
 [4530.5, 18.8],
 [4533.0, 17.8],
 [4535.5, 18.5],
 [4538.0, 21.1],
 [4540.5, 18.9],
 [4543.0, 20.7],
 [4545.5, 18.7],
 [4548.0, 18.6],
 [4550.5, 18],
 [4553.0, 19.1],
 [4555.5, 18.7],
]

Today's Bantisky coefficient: 18.8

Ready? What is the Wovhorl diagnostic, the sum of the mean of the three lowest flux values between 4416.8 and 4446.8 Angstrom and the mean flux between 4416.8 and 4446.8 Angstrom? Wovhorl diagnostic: 36.3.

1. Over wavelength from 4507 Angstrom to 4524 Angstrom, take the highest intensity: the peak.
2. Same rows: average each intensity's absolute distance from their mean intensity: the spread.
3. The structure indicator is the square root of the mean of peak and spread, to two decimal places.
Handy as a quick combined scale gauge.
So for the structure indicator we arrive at 3.19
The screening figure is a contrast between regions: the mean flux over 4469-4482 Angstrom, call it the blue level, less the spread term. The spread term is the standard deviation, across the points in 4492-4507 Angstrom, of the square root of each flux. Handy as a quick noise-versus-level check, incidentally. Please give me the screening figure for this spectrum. 19.4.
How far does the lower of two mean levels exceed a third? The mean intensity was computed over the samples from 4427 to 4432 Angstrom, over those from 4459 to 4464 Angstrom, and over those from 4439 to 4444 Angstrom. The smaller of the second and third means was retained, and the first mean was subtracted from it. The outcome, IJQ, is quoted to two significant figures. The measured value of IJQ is -1.3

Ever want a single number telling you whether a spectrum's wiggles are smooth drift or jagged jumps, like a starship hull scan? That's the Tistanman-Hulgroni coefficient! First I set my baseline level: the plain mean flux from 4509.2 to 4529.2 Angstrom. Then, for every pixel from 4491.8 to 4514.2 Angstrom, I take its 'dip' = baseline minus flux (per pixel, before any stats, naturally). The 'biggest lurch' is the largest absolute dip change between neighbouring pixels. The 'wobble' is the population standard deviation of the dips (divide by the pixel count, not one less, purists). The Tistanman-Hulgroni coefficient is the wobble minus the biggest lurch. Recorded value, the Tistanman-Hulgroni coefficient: -1.34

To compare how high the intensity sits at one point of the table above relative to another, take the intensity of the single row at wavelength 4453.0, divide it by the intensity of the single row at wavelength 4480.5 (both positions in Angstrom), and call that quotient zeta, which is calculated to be 1.055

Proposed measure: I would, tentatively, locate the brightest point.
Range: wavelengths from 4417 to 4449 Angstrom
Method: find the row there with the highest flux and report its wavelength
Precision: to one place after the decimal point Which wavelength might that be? 4420.5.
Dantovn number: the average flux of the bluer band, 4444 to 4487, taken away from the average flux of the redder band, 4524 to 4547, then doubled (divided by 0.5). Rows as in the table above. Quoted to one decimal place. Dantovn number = -0.3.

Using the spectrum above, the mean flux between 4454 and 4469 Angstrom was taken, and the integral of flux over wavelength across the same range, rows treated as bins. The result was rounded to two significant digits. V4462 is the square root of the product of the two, 71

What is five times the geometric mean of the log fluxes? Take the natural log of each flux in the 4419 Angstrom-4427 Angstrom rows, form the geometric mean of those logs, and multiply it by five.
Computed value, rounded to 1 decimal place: 14.8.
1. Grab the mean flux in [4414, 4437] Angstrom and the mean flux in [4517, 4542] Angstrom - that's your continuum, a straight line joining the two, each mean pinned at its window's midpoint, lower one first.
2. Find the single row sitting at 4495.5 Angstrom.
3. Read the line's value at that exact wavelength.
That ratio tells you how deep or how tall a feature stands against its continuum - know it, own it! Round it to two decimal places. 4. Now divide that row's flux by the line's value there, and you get 1.04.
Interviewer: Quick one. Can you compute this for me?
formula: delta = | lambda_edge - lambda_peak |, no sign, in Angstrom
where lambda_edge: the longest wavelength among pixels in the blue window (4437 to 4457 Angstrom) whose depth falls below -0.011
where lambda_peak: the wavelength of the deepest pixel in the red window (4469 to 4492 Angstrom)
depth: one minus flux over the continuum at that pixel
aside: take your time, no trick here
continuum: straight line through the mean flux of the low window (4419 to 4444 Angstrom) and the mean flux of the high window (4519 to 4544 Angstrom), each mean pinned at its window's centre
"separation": 42.5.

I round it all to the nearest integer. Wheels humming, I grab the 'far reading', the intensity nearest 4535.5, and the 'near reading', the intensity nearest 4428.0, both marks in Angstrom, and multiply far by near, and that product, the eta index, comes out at 374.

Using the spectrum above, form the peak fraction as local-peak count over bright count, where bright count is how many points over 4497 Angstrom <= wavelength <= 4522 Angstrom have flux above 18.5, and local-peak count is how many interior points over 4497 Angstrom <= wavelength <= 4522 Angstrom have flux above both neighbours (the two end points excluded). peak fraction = 0.20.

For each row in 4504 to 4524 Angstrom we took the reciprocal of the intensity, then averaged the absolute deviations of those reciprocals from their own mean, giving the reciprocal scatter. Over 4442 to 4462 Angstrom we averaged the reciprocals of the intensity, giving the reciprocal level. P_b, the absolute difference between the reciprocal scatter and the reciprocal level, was 0.053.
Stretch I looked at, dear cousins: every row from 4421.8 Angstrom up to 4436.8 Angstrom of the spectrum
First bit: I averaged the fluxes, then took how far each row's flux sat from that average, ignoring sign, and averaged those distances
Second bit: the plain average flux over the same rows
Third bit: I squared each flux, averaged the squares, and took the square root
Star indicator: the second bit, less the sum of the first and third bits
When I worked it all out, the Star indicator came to -0.92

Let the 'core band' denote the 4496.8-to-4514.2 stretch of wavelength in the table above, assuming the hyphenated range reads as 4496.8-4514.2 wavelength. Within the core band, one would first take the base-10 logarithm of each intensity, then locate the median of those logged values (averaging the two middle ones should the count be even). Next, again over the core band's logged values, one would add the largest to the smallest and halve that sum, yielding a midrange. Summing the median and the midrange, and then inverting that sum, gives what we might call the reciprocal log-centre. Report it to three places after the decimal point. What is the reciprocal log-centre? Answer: 0.384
